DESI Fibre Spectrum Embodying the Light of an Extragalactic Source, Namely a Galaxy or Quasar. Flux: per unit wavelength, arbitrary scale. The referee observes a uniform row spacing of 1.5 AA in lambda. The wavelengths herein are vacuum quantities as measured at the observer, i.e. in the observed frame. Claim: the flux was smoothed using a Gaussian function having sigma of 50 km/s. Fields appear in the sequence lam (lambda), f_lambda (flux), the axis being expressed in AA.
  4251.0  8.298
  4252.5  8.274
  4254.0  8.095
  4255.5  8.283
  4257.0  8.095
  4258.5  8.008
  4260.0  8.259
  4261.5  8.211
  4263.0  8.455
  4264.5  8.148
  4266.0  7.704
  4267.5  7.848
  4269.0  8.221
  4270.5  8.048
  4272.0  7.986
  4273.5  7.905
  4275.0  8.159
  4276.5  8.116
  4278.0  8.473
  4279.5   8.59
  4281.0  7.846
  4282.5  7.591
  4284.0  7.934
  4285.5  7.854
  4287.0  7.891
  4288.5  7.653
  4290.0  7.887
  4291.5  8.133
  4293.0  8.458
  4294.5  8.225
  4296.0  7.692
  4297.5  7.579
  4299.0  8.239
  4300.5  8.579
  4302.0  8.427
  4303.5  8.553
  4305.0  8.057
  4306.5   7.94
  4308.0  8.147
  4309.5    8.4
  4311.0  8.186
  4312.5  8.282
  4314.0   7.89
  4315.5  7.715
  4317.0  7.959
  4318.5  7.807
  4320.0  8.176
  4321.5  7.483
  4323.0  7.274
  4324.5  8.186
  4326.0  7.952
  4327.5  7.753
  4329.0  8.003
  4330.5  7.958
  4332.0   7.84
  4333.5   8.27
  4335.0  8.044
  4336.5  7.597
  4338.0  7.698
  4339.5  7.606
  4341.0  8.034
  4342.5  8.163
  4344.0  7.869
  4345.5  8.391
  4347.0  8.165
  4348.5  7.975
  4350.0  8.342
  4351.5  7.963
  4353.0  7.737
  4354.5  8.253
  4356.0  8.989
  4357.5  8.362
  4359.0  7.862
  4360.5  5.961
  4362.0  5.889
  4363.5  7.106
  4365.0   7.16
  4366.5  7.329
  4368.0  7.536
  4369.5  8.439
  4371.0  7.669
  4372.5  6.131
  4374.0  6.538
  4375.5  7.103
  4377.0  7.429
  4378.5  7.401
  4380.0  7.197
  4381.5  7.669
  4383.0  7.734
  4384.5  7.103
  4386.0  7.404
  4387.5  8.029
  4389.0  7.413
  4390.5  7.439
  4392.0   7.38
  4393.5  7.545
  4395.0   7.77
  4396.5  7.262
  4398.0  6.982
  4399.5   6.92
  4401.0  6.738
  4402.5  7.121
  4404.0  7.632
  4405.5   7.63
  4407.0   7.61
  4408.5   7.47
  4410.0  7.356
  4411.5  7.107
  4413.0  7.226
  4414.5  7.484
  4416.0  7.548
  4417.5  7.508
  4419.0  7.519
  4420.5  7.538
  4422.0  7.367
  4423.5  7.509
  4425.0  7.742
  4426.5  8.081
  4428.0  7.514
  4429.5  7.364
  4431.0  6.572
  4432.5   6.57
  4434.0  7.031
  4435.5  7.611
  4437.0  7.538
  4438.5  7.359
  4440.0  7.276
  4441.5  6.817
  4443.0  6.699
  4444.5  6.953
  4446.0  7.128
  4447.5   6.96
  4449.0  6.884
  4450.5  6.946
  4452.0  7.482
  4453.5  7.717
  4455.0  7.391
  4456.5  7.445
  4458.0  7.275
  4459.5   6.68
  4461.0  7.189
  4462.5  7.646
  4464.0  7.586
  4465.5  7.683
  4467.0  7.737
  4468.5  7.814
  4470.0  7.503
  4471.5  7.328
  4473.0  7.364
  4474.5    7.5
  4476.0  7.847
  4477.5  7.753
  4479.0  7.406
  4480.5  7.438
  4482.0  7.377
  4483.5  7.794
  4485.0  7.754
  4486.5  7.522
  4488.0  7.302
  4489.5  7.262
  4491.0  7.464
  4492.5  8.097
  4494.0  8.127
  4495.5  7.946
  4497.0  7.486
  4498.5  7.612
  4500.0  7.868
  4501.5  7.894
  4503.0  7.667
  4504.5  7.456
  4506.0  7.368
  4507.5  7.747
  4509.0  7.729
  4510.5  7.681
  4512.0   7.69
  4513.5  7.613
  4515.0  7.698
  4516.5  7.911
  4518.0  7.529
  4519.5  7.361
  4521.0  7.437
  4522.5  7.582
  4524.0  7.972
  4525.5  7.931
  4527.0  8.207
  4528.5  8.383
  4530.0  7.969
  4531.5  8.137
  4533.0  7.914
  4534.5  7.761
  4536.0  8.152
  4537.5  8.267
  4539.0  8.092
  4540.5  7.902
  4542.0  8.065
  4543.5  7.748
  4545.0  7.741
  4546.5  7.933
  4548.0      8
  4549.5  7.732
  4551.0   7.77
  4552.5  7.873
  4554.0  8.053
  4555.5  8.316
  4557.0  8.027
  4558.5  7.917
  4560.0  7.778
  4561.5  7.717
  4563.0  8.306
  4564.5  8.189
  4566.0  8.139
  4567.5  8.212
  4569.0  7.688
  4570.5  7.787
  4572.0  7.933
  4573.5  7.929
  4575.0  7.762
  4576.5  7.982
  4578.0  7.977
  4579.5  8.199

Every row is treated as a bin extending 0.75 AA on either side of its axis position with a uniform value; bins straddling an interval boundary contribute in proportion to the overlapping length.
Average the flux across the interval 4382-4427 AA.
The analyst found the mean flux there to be 7.44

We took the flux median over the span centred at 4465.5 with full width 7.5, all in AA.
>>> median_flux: 7.68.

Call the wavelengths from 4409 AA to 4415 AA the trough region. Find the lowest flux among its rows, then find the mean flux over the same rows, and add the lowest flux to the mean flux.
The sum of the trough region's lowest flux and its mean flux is 14.4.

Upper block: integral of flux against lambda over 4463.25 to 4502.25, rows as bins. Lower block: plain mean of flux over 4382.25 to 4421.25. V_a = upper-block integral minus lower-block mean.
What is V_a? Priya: 290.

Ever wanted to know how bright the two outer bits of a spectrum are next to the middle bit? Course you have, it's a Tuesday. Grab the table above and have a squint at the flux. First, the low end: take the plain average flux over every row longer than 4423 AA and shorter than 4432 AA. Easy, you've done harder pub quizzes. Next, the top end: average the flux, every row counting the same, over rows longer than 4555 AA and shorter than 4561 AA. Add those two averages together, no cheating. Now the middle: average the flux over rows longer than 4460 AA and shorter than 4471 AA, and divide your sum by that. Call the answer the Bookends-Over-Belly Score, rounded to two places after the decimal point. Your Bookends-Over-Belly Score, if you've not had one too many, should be 2.04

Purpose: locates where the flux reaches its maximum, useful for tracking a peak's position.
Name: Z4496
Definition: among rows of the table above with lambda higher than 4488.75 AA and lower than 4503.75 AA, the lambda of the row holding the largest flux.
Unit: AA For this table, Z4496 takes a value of 4494.0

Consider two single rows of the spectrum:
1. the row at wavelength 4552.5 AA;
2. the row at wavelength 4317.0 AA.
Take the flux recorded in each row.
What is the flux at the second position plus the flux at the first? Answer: 15.8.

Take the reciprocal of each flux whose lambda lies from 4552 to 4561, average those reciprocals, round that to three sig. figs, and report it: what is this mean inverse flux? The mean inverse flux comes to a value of 0.125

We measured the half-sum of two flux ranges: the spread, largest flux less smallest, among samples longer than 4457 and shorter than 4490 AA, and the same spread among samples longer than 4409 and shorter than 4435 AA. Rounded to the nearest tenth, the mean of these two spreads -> 1.3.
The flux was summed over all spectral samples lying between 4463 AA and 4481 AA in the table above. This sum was 91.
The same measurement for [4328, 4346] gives 95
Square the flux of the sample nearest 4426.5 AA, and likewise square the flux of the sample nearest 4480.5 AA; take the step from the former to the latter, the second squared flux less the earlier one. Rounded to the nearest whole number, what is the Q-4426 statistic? -10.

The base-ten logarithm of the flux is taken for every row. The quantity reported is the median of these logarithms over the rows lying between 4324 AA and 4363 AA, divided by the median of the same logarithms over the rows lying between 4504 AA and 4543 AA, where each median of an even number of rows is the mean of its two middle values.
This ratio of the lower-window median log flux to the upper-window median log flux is 1.01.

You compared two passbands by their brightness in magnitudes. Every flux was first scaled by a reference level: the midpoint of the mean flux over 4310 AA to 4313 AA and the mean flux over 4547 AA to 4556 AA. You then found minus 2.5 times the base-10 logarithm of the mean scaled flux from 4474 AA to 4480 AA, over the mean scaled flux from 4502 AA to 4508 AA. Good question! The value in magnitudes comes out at -0.01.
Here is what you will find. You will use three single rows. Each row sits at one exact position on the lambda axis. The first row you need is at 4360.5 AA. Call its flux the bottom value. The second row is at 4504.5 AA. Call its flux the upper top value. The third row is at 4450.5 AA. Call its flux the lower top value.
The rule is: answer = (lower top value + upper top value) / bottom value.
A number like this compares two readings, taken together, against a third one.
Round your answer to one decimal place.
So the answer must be 2.4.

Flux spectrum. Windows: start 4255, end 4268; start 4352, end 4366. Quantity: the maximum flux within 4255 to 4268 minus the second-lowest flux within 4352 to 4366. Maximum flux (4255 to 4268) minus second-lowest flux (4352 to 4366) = 2.5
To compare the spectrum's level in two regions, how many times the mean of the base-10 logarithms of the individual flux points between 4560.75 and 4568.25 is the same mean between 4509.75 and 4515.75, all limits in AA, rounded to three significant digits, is 1.03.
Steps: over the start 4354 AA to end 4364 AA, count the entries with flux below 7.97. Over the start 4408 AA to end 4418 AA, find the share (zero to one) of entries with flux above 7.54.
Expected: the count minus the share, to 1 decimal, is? 3.9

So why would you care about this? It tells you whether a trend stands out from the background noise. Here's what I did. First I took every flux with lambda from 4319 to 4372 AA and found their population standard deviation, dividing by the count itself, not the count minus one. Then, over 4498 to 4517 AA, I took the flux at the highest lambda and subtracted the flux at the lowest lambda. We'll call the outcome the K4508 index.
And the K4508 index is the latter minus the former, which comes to -0.30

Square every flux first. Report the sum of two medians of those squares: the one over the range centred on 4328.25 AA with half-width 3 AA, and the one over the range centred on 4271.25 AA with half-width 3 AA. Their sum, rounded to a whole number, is 128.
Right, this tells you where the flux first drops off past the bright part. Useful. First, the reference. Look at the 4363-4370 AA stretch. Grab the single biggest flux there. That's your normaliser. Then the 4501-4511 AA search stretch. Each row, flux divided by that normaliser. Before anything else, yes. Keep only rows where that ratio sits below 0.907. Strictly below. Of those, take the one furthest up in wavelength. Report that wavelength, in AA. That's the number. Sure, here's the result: 4506.0 AA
